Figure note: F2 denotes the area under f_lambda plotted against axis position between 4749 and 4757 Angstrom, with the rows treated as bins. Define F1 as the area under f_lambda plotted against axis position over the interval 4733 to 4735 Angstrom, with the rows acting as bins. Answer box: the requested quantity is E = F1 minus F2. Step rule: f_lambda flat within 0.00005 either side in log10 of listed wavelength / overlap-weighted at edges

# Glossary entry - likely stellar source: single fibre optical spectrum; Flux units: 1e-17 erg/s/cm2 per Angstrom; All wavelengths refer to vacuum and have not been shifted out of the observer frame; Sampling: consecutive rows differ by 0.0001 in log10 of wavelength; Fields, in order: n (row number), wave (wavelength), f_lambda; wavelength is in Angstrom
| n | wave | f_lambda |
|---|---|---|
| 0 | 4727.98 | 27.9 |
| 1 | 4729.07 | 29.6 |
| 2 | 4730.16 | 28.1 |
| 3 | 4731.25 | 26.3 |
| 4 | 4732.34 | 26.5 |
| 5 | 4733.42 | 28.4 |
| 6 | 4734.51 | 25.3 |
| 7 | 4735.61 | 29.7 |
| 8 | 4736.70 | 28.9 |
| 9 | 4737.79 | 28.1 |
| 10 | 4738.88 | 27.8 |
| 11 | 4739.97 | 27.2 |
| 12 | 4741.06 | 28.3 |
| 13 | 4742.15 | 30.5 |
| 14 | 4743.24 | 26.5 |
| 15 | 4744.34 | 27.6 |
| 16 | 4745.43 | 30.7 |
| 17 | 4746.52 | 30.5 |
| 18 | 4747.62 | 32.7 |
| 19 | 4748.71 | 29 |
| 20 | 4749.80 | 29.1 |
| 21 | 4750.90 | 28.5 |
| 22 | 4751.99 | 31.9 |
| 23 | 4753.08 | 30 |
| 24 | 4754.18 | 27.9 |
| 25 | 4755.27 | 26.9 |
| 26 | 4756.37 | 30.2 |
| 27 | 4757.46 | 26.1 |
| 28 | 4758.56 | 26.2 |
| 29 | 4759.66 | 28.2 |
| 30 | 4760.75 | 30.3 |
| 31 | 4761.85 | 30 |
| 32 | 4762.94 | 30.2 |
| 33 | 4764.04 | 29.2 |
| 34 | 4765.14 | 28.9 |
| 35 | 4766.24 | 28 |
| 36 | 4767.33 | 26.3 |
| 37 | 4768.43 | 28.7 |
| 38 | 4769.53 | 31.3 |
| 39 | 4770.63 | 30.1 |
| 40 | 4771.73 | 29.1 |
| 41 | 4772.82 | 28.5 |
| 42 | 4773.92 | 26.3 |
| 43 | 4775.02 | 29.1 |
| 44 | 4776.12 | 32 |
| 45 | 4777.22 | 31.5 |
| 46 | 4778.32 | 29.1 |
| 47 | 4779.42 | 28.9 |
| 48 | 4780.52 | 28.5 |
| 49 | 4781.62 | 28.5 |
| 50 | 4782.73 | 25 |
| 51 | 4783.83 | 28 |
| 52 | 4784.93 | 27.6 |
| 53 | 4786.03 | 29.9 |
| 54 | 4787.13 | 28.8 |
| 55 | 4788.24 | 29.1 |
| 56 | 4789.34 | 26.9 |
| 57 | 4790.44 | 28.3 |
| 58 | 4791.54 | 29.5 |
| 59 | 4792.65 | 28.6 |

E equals -180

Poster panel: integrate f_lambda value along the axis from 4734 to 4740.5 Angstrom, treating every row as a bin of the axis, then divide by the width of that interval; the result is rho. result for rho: 27.8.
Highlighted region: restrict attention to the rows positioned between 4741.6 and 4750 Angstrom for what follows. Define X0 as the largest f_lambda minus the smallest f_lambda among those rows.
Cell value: 6.2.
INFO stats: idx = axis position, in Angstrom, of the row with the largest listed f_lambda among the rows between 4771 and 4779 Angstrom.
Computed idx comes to 4776.12 Angstrom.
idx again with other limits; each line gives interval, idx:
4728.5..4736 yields 4735.61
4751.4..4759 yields 4751.99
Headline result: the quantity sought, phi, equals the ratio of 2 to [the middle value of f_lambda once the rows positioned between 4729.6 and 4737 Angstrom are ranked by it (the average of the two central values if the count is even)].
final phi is 0.0712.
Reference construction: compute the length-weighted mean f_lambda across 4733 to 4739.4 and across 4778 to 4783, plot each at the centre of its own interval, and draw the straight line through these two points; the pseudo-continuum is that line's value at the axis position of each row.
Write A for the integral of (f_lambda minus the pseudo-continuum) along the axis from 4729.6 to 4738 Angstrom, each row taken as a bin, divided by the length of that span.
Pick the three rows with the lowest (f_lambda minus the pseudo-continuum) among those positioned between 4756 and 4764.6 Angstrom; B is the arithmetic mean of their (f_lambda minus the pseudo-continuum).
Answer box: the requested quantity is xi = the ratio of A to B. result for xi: 0.3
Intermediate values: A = -0.3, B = -1.2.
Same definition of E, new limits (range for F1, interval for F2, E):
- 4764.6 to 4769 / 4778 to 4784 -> -44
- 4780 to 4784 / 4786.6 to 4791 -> -15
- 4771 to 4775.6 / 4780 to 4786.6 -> -54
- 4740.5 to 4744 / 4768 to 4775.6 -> -121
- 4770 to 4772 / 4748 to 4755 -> -147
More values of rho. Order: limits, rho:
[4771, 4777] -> 29.2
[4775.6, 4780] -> 30.4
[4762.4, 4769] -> 28.5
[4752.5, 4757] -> 28.8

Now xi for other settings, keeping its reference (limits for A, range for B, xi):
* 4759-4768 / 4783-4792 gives -1.4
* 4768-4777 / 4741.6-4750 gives -4.5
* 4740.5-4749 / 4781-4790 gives -0.9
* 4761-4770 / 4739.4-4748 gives -1.2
